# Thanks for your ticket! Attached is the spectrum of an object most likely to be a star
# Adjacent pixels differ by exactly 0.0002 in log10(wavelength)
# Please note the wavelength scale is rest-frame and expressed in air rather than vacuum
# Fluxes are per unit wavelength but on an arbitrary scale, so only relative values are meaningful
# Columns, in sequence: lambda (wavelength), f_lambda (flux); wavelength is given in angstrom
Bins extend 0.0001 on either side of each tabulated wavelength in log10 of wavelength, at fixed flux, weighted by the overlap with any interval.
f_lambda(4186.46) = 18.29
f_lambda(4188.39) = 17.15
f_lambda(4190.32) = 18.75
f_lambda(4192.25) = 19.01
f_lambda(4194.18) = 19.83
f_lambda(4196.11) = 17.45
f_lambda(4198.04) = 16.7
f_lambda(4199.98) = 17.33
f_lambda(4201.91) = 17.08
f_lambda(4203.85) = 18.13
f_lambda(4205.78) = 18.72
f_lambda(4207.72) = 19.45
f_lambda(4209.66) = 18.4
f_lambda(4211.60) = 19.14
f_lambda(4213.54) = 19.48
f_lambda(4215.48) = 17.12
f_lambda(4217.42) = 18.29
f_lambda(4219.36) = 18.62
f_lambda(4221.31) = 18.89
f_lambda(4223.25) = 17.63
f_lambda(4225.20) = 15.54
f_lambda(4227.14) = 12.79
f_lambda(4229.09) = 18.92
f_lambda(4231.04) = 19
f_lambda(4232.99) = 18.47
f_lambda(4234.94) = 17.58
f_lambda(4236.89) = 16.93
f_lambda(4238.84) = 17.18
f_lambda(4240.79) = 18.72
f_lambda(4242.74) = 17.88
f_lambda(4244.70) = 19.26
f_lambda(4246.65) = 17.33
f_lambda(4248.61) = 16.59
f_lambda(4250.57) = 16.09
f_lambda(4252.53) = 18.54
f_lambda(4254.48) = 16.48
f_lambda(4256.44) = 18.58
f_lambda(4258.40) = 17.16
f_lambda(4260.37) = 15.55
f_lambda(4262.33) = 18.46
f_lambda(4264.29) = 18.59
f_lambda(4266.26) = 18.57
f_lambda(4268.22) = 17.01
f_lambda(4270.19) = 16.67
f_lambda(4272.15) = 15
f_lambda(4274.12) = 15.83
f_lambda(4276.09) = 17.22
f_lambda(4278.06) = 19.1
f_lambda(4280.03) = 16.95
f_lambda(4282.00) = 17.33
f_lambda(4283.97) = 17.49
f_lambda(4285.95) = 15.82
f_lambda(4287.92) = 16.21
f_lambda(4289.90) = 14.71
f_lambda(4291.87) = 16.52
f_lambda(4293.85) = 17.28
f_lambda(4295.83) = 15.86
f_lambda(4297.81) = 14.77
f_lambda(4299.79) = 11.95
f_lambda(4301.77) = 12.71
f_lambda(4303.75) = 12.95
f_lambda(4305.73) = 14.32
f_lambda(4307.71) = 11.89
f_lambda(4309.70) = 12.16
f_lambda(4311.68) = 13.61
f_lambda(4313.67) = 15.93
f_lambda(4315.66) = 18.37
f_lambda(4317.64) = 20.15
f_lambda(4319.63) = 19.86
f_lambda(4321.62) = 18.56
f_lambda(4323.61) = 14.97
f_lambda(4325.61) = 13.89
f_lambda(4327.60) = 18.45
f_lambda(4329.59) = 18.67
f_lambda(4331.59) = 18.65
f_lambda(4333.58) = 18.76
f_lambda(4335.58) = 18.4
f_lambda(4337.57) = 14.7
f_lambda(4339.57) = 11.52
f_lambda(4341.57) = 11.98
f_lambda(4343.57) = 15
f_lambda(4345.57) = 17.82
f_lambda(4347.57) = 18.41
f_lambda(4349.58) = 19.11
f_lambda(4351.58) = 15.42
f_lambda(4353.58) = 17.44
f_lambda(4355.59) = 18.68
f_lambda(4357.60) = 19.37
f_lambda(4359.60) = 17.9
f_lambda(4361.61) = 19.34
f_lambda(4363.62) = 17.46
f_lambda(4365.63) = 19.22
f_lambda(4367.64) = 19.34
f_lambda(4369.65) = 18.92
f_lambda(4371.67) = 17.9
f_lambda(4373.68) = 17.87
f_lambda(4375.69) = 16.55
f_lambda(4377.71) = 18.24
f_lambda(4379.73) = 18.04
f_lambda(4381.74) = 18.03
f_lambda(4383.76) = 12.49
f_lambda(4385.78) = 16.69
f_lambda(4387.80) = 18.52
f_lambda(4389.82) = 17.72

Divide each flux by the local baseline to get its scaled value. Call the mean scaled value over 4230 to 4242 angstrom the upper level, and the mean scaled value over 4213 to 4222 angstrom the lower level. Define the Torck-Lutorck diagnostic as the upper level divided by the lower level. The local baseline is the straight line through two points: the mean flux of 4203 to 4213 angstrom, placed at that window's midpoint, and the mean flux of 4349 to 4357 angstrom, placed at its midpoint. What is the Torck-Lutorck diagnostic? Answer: 0.98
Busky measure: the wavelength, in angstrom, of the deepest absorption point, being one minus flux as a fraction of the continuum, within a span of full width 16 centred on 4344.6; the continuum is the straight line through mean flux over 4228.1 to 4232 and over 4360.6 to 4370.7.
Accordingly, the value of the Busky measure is 4339.57 angstrom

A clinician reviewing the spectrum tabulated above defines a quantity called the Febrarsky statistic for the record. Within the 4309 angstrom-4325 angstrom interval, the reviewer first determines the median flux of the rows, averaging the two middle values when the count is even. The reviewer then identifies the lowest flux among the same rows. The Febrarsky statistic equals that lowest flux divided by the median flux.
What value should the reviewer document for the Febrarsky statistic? 0.709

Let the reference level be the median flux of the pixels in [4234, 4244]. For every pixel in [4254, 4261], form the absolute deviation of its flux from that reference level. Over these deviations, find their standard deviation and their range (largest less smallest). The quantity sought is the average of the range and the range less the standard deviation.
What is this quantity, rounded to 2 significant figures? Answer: 1.3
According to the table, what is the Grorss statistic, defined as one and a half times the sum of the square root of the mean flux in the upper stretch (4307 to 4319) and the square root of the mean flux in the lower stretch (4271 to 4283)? 12.0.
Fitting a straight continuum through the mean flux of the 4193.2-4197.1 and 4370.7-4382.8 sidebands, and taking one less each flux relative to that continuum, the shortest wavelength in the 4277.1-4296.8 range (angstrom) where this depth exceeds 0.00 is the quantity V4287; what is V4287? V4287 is 4280.03 angstrom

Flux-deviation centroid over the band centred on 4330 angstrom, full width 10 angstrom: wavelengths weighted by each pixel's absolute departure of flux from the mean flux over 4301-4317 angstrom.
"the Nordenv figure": 4330.6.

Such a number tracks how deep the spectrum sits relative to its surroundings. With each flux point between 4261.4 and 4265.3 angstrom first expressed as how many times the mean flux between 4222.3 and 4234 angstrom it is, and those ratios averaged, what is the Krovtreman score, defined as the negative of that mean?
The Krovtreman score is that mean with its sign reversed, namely -1.086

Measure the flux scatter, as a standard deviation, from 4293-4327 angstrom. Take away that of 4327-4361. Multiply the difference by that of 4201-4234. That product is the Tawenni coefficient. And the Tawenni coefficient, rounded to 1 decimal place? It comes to 0.5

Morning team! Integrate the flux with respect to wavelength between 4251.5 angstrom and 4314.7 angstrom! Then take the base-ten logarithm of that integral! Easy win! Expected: 3.0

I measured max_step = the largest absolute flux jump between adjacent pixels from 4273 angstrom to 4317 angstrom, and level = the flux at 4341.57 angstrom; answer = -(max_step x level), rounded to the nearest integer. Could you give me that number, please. -34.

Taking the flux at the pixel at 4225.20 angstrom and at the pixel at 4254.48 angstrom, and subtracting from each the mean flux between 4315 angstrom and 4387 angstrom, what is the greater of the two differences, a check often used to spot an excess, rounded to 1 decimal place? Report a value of -0.9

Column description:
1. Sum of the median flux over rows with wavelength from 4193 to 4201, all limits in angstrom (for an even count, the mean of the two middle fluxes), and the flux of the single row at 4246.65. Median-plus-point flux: 34.7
